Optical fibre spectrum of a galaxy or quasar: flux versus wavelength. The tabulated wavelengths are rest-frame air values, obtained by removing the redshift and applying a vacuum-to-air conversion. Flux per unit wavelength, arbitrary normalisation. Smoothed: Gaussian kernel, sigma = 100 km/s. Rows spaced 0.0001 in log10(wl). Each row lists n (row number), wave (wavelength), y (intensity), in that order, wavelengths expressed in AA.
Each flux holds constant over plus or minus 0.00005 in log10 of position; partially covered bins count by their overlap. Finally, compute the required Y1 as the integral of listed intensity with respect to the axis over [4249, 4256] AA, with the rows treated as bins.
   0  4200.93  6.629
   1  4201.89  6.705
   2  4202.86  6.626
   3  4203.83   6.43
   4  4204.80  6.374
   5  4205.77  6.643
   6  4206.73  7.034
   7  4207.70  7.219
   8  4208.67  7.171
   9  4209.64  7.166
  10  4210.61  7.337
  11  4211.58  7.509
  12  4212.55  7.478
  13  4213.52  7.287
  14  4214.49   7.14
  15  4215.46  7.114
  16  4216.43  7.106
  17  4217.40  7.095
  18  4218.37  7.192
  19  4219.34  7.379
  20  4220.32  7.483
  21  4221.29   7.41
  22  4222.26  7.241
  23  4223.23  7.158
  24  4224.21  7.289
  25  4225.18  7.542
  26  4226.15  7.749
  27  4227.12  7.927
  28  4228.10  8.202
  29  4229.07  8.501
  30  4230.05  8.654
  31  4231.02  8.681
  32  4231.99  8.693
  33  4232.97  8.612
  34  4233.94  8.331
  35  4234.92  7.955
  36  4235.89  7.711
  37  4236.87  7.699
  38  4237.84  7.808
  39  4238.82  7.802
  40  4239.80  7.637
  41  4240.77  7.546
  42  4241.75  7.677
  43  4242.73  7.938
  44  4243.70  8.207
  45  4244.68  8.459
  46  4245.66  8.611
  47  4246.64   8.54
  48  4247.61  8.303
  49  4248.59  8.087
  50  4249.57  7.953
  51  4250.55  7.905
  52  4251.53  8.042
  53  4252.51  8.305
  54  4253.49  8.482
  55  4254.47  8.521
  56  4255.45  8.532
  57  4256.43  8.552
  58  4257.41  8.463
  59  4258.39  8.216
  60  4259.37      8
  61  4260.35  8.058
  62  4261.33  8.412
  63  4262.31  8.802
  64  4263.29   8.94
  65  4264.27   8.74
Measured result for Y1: 58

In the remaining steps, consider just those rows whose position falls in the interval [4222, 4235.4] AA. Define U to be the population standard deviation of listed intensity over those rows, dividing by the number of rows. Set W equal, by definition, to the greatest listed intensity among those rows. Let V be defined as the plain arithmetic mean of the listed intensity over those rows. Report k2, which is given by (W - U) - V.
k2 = 0.11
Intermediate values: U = 0.5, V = 8.0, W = 8.693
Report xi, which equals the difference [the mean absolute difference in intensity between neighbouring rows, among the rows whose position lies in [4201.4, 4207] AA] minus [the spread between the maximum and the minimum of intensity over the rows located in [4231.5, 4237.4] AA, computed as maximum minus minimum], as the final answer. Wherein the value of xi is -0.8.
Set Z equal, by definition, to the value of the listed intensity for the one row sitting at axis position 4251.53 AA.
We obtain 8.042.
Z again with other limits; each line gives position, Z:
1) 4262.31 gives 8.802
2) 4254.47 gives 8.521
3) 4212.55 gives 7.478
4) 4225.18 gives 7.542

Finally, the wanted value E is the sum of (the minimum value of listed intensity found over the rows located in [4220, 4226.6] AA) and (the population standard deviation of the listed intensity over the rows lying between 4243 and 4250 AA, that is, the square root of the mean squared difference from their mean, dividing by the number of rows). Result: 7.4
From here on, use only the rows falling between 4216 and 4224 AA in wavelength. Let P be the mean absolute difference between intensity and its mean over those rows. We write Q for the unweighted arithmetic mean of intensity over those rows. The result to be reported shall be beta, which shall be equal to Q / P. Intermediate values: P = 0.12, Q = 7.3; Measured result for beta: 58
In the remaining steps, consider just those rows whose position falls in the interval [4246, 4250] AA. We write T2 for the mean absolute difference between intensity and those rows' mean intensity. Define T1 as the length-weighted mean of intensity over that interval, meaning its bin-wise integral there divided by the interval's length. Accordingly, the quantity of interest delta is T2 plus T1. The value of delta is 8.44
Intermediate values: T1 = 8.2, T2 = 0.20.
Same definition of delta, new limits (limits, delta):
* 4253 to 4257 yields 8.54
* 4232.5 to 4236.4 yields 8.47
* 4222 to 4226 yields 7.47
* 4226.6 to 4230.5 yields 8.56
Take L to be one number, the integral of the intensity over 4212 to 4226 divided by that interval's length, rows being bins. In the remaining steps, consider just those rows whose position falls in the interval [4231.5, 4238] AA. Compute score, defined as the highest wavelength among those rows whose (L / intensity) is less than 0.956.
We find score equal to 4237.84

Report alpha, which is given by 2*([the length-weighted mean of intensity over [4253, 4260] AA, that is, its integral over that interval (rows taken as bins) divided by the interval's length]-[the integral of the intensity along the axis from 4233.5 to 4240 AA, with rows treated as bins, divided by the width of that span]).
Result 1.1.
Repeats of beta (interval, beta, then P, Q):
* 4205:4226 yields 48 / 0.15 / 7.2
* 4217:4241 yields 19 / 0.42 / 7.8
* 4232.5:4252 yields 28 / 0.28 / 8.0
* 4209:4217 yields 54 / 0.14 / 7.3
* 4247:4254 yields 45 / 0.18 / 8.2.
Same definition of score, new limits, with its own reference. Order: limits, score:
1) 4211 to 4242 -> 4241.75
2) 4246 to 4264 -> 4263.29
